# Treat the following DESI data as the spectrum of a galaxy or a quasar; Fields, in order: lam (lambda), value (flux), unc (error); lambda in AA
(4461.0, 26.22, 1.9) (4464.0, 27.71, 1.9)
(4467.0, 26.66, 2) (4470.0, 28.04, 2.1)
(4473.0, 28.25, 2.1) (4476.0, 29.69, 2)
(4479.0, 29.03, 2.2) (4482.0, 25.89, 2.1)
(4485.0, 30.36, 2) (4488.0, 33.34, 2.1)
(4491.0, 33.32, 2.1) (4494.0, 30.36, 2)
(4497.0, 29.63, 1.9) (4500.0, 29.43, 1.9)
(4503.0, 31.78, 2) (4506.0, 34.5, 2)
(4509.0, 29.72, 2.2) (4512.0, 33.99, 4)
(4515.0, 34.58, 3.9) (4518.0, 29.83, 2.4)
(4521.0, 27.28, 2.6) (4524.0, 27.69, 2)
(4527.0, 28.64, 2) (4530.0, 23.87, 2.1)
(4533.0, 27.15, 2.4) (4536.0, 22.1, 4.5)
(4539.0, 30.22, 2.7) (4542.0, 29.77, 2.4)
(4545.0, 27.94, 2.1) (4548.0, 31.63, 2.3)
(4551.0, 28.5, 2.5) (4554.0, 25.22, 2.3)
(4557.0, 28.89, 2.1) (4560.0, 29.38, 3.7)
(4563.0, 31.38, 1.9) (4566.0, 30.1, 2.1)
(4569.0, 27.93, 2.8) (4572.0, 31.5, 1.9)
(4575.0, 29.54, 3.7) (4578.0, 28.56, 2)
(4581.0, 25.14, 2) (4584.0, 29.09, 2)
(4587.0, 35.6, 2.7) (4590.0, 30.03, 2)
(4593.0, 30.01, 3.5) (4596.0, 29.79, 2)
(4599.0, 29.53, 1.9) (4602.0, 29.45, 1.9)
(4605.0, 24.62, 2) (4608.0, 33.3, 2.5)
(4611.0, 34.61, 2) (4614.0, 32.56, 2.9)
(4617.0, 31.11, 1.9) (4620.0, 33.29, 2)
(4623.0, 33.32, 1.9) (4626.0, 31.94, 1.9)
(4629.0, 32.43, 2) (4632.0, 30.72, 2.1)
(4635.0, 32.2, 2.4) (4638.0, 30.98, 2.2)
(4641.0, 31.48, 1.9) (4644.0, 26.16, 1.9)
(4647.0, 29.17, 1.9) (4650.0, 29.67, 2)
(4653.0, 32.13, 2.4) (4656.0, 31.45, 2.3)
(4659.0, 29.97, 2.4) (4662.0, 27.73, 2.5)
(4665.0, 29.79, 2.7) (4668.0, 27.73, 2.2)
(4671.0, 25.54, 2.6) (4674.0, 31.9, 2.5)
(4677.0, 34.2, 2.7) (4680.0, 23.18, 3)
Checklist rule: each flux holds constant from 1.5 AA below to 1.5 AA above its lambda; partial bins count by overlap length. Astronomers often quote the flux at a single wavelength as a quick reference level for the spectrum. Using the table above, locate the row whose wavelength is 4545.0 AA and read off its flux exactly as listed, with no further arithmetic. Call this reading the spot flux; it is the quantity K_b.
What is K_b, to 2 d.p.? 27.94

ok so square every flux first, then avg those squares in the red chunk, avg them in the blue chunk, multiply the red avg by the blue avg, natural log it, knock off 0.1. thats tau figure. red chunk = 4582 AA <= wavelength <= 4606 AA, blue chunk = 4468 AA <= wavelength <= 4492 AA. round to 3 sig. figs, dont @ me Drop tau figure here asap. 13.5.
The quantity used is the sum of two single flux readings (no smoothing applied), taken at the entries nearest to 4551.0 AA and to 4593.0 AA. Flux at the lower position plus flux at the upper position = 59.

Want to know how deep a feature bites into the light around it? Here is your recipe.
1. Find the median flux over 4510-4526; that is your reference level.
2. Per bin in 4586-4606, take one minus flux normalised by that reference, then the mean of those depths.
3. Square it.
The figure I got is 0.0000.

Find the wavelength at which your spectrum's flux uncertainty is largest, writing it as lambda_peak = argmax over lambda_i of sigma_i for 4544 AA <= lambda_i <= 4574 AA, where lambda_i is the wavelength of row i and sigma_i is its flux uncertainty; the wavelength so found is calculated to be 4560.0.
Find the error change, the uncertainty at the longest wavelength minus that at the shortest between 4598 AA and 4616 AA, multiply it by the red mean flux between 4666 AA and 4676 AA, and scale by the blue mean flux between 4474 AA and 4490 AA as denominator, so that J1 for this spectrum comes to 1.0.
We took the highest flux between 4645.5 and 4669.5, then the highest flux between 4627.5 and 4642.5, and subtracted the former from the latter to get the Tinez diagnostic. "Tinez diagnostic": 0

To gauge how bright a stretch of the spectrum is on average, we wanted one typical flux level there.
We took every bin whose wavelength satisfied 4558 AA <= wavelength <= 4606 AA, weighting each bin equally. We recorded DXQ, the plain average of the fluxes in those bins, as 29.5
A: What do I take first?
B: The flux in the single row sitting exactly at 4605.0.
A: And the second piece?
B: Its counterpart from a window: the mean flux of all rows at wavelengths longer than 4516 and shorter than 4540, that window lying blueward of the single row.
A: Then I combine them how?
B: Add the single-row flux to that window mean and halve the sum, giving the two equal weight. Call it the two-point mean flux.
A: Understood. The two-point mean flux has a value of 25.9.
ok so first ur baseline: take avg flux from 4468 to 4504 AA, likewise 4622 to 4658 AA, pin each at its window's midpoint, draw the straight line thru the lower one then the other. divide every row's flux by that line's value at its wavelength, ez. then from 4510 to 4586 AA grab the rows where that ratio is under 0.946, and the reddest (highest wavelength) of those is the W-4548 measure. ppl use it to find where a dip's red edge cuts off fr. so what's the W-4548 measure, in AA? 4581.0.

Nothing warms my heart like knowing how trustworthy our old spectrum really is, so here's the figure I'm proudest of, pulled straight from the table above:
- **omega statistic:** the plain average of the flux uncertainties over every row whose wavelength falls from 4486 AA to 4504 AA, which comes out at 2.00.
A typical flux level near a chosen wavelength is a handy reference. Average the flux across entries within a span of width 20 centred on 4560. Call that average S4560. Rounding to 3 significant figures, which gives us 28.8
